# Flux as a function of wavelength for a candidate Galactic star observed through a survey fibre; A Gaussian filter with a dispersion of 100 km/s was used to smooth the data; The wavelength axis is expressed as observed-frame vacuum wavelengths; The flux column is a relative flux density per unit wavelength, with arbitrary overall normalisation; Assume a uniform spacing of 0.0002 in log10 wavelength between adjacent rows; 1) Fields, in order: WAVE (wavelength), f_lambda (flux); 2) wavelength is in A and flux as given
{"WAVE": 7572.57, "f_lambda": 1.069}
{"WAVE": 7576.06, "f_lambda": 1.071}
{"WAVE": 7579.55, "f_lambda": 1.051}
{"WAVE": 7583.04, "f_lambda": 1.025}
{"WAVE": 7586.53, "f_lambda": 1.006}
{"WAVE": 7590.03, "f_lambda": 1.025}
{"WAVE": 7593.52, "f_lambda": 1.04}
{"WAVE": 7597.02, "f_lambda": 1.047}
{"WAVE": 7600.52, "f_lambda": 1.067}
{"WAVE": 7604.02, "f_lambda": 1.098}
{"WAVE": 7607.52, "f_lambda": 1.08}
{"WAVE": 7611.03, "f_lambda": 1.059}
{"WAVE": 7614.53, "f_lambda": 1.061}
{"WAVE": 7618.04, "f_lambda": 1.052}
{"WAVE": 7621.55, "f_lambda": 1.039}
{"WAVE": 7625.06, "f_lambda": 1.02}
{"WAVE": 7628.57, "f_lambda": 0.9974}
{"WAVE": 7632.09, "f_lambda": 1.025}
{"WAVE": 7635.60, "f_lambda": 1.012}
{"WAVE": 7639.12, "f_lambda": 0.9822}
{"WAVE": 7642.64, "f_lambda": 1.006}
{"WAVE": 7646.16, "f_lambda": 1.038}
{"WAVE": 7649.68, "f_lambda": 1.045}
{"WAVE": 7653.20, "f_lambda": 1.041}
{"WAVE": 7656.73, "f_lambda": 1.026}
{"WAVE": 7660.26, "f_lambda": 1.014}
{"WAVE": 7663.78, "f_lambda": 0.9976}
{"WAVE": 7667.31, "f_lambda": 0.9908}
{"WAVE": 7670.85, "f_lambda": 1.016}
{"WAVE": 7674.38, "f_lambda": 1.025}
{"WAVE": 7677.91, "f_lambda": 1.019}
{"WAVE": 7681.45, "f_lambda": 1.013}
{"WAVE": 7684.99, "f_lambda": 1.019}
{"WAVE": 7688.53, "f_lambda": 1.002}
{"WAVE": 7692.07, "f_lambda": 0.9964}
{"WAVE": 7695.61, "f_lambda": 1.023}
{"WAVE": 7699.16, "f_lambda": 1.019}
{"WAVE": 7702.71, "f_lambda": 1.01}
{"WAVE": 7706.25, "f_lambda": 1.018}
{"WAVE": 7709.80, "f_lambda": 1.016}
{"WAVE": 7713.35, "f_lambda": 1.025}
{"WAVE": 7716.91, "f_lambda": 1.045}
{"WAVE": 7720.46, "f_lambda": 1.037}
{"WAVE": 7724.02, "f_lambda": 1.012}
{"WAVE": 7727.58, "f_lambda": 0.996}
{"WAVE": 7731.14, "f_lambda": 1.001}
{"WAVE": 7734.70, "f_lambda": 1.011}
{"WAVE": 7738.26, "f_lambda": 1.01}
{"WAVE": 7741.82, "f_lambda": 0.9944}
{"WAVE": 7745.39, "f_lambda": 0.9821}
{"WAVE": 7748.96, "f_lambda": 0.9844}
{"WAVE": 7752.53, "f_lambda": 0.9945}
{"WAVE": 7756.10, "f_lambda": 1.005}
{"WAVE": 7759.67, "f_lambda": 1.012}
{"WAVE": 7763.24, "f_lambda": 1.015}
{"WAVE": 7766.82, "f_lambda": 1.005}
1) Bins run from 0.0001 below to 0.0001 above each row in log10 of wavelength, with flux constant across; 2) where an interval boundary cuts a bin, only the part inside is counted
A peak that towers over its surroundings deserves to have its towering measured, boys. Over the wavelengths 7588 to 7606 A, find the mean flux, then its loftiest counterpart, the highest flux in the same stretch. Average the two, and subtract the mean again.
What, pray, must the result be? 0.021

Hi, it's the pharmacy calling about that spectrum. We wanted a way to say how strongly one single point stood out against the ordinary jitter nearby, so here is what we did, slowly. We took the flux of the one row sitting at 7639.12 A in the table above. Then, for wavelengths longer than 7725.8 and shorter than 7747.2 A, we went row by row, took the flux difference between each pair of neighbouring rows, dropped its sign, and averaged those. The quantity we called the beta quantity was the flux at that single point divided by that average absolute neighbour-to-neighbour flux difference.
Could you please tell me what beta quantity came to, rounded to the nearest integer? 112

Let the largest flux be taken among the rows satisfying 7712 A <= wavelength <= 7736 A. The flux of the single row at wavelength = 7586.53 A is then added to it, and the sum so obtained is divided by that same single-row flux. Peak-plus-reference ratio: 2.04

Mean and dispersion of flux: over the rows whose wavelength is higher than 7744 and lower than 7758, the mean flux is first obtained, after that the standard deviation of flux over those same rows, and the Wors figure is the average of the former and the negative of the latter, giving 0.491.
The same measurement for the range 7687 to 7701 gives 0.499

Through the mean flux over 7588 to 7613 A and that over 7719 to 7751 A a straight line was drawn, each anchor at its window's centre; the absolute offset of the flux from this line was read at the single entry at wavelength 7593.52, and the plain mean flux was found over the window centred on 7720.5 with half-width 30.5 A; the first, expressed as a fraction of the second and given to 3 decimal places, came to 0.022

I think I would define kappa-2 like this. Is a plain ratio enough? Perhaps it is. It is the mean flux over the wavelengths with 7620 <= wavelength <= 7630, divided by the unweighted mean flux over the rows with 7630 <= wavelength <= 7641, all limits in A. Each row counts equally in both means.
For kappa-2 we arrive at 1.01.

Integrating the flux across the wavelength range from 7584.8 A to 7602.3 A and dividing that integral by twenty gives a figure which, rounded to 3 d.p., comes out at 0.907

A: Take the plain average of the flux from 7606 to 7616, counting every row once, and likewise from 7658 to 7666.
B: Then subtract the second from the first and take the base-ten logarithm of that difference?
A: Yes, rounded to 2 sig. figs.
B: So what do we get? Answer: -1.2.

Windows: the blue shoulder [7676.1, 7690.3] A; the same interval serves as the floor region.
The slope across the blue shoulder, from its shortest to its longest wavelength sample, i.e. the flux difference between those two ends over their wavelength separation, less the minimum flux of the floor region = -1.00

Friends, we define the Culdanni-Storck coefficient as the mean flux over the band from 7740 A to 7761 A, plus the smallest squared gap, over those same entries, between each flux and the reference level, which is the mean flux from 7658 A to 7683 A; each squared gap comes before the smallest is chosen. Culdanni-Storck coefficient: 1.00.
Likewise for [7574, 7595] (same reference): 1.04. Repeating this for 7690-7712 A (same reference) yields 1.01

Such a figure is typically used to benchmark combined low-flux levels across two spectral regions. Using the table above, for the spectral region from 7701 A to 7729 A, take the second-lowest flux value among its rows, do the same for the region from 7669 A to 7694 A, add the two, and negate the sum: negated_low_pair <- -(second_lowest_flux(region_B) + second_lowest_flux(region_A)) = -2.012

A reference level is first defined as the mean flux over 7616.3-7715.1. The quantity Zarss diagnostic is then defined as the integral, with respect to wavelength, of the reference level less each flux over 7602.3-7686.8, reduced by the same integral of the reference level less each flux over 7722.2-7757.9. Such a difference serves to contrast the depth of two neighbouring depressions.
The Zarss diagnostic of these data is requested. -1.6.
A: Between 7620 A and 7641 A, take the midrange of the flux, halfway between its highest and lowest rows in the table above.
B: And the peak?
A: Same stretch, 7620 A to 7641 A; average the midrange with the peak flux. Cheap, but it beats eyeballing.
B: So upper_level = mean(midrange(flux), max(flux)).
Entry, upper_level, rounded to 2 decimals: 1.02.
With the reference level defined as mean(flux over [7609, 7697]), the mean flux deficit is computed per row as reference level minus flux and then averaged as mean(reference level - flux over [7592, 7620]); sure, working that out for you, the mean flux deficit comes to -0.042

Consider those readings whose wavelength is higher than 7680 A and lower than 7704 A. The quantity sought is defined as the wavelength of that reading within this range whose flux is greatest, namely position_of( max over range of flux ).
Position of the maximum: 7695.61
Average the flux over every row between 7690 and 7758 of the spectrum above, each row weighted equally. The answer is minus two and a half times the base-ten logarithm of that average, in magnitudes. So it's -0.0102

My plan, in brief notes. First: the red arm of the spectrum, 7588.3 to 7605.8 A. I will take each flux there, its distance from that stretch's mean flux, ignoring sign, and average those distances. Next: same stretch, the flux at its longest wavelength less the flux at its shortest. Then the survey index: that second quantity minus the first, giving 0.051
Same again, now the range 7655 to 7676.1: -0.013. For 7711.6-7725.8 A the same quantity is -0.024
